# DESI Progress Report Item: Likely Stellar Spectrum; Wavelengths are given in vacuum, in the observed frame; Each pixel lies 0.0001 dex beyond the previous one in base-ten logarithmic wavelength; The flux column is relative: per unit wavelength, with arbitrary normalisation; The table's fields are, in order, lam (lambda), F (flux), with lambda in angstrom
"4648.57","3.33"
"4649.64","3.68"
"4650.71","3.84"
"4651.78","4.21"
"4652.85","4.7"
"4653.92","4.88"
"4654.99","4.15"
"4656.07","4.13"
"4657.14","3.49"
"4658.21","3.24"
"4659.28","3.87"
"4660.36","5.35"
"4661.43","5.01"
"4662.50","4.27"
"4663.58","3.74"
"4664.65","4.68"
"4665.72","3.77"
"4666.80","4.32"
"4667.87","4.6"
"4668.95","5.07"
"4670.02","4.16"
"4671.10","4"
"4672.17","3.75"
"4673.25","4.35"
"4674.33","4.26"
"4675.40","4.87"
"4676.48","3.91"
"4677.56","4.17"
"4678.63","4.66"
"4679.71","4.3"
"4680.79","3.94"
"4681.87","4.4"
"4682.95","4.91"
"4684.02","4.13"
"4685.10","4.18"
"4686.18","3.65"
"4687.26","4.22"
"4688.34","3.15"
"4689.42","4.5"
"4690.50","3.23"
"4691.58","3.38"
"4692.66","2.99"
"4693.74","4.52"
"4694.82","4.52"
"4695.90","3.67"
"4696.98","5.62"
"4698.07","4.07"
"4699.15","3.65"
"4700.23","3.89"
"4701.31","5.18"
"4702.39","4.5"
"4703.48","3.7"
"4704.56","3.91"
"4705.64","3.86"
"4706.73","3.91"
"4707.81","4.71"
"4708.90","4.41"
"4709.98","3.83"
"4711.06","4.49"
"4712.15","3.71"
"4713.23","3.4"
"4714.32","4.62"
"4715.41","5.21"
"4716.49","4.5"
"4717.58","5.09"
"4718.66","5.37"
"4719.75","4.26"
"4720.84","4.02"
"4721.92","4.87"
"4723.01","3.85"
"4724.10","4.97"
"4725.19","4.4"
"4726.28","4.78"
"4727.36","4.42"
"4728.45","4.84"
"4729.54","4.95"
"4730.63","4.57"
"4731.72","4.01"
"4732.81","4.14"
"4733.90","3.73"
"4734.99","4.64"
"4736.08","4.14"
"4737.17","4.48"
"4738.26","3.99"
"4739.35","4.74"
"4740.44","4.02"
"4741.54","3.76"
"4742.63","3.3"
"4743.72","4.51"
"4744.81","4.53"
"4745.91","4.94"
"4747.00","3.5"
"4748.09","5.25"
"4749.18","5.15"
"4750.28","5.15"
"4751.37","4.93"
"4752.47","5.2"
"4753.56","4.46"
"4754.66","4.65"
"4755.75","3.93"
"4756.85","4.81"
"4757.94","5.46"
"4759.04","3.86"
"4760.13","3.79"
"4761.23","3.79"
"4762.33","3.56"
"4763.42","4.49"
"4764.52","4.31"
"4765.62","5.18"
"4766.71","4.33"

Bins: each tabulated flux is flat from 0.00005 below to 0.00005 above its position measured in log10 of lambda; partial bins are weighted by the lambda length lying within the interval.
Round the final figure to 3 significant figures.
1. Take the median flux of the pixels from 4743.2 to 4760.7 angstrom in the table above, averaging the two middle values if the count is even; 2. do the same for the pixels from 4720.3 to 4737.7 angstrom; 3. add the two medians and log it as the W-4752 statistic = 9.18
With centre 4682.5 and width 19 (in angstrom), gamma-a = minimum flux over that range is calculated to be 3.15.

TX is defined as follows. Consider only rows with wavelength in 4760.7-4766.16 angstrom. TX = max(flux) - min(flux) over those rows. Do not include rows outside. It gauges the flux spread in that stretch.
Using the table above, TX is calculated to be 1.6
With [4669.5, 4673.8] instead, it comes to 0.6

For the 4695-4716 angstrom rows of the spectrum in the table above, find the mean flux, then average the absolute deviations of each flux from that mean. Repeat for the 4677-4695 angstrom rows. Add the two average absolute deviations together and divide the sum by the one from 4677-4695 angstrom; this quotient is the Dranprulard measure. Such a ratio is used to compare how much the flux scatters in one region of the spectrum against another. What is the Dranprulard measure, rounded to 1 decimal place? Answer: 2.1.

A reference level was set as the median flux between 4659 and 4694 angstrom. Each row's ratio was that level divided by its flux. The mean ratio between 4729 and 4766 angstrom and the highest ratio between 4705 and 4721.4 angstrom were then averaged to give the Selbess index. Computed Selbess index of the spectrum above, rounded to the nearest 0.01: 1.11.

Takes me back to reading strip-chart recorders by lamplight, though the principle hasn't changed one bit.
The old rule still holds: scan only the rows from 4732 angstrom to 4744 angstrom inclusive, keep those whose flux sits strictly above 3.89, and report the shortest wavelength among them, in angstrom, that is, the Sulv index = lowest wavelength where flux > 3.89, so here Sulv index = 4732.81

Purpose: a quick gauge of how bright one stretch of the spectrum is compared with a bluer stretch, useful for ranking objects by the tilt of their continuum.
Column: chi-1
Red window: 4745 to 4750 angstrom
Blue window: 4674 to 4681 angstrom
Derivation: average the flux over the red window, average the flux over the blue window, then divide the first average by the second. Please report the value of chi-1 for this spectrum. 1.09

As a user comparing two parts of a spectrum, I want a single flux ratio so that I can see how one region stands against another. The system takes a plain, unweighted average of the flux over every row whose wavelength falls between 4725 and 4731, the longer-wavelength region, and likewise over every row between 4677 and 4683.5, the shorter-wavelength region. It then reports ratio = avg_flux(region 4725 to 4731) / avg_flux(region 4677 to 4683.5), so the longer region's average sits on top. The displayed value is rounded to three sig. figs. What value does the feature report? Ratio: 1.06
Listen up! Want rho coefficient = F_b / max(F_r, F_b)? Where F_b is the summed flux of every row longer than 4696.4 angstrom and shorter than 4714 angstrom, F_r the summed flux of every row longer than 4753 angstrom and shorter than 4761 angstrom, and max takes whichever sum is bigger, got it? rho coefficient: 1.0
